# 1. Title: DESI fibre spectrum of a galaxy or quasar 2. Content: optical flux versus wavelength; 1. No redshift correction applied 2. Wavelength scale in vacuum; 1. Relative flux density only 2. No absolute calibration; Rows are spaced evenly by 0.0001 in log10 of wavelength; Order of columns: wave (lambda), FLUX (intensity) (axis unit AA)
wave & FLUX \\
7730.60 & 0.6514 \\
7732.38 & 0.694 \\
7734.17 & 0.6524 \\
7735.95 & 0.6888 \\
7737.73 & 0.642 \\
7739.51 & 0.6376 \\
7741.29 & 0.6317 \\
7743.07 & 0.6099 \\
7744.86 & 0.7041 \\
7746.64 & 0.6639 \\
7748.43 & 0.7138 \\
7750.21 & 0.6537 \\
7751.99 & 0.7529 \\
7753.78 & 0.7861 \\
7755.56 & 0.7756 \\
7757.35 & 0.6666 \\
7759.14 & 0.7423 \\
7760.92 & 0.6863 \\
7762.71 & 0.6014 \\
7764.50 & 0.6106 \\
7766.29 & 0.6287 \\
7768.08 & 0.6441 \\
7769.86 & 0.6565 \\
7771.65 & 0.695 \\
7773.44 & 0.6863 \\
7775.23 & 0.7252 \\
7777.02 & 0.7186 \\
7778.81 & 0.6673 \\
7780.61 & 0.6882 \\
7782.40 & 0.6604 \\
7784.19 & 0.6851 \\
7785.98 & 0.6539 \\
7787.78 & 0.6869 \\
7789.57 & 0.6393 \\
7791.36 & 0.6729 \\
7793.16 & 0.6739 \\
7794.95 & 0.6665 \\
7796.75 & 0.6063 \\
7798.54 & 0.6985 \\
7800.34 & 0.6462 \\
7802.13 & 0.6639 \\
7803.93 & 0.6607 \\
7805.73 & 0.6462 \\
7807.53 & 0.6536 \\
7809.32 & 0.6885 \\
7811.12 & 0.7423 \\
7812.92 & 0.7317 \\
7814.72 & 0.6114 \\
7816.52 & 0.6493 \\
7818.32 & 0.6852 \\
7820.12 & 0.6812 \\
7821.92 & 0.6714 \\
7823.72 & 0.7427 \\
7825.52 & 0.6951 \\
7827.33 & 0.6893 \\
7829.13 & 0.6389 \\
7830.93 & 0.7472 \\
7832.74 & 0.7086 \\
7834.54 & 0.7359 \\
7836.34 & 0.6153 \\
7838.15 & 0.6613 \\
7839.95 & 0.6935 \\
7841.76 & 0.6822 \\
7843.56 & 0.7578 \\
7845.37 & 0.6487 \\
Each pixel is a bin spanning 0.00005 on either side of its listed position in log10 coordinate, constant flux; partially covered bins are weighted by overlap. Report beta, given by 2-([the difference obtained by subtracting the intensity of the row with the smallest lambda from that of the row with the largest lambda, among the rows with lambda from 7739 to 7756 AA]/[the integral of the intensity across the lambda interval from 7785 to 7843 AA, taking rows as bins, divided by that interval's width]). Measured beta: 1.80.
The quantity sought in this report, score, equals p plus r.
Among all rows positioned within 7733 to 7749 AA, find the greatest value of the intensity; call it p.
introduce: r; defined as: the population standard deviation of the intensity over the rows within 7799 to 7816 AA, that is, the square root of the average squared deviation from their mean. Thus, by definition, 0.75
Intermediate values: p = 0.7138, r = 0.040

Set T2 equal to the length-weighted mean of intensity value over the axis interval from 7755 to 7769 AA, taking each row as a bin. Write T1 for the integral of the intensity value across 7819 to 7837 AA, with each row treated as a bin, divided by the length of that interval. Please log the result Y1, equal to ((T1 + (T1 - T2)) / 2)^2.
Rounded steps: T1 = 0.694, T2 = 0.667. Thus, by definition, 0.130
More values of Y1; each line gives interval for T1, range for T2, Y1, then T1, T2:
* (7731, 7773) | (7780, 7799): 0.117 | 0.675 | 0.666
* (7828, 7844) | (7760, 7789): 0.128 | 0.692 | 0.668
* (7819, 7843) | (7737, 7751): 0.131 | 0.690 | 0.657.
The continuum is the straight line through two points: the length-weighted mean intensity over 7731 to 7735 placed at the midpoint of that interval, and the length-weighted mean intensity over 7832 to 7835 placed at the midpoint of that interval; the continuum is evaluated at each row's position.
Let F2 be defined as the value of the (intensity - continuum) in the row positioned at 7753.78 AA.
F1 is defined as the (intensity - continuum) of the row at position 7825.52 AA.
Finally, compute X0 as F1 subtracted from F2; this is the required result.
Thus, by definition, 0.13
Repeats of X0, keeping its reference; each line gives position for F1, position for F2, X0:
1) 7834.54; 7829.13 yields -0.09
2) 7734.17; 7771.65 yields 0.02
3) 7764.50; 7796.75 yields -0.02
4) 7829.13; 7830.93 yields 0.11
